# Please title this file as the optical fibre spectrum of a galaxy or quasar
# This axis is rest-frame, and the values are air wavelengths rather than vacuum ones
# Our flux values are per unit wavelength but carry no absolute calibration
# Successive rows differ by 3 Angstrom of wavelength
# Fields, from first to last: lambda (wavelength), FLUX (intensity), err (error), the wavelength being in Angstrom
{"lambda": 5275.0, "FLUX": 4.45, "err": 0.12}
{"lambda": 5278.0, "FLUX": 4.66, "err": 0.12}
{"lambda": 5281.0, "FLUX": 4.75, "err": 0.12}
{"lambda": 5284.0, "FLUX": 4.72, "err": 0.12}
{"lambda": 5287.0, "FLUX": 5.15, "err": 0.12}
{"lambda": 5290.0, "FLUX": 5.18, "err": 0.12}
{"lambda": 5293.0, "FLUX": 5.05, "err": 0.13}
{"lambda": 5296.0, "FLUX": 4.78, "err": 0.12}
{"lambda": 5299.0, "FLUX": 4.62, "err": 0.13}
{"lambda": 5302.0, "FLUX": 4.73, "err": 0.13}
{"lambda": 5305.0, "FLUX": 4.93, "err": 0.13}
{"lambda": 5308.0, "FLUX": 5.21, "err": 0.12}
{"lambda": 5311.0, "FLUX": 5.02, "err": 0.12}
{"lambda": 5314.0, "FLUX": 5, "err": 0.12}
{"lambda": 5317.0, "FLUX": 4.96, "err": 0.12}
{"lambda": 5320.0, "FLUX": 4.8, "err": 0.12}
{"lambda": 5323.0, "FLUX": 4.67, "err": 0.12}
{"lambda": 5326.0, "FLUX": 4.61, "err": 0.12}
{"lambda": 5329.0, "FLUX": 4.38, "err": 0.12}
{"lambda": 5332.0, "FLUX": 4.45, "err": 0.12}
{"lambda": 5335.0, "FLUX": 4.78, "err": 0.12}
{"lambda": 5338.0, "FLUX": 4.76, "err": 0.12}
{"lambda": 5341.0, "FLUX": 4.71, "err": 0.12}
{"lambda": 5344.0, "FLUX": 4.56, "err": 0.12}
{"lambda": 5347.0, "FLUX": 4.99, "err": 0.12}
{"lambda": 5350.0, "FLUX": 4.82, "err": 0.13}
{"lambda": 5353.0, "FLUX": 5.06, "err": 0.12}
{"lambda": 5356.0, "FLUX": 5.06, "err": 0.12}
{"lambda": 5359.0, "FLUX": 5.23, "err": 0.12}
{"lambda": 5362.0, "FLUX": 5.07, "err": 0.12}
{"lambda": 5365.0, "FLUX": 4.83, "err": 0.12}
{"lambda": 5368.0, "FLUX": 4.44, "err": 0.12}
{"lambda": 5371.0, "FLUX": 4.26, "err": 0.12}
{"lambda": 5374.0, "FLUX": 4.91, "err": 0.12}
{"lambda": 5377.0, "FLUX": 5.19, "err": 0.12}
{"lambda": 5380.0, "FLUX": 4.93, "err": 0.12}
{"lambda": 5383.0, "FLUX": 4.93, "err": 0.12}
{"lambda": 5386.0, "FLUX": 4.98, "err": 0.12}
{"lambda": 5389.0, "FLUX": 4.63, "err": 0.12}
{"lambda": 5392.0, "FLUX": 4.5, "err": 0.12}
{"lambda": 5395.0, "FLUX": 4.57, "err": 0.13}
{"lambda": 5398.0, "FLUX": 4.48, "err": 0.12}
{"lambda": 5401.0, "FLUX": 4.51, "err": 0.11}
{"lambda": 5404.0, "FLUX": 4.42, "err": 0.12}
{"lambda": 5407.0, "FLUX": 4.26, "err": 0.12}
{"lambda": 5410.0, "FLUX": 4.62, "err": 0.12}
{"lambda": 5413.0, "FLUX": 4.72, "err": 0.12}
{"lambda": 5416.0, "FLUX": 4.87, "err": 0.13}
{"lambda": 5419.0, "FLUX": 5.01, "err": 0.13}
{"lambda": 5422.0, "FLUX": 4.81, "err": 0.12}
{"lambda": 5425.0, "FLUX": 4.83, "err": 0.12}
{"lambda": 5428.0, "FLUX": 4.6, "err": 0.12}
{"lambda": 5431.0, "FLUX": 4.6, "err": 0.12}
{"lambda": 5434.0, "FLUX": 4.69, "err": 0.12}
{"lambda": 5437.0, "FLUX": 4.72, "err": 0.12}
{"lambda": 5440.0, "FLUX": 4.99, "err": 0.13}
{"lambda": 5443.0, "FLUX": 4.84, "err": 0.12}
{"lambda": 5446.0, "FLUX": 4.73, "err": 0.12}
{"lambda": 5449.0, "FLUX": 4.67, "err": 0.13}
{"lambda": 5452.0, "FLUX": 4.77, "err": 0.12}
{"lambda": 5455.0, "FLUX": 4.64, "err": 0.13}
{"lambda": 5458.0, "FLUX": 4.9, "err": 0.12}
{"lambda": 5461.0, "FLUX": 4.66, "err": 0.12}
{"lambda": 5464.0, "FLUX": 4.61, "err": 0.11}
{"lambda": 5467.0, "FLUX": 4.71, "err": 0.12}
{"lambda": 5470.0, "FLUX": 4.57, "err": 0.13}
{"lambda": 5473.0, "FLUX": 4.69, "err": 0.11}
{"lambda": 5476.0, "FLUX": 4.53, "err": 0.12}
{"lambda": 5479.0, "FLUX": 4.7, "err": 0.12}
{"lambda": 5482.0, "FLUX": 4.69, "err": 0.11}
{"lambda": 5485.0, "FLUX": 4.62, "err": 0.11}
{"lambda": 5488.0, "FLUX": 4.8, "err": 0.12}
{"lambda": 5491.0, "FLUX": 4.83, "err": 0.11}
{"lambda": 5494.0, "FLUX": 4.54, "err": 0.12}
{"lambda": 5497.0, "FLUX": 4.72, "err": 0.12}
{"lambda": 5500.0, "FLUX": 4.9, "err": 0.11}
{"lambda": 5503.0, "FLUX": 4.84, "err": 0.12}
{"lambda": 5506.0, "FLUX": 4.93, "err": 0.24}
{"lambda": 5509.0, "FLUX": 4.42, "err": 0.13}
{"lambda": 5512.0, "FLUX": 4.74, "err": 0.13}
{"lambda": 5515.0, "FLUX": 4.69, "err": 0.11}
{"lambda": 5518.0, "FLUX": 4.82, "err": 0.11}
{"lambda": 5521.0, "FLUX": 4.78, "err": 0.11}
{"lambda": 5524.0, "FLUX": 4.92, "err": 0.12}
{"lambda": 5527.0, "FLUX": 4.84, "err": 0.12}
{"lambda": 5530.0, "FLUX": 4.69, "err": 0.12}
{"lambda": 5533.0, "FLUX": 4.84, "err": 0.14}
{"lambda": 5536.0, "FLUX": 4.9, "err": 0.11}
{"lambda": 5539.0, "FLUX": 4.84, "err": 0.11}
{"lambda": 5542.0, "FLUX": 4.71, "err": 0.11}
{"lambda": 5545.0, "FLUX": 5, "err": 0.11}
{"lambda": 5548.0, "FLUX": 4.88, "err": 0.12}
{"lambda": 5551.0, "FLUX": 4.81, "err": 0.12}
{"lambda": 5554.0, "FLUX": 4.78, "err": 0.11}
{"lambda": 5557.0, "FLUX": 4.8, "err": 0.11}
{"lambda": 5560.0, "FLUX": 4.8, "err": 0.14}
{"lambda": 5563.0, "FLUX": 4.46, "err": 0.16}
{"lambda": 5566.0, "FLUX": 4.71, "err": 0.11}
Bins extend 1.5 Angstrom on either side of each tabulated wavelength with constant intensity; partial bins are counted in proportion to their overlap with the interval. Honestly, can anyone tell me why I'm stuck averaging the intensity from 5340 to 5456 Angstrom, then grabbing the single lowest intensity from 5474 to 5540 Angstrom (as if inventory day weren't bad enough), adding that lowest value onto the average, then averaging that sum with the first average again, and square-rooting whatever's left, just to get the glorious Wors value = 2.64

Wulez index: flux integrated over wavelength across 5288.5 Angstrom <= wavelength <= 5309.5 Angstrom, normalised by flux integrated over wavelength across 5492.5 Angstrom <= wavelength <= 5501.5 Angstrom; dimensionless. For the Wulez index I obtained 2.4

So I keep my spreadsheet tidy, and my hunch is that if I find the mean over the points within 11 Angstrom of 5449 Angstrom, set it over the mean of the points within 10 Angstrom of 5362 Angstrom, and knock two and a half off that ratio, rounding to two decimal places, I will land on -1.51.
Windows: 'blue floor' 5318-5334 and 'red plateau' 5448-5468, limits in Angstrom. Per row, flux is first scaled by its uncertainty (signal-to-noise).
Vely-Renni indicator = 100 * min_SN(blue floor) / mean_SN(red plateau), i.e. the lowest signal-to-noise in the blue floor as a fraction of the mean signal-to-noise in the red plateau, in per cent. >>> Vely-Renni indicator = 94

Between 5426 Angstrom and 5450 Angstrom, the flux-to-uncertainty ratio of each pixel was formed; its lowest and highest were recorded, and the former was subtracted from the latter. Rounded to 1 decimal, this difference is 4.4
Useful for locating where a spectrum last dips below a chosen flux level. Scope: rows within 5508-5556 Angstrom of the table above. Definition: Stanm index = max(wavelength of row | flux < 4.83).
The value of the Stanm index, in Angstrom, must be 5554.0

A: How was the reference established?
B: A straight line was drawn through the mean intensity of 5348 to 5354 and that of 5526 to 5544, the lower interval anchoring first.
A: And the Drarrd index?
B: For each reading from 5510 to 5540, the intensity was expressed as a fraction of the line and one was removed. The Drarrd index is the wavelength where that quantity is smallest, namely 5515.0 Angstrom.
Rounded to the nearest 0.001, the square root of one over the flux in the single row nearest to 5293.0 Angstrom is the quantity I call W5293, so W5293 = 0.445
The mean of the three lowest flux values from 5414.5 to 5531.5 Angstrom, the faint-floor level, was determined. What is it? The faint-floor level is 4.50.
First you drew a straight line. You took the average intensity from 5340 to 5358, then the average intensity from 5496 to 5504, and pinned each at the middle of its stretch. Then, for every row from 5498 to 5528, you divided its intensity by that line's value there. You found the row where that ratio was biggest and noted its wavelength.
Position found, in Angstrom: 5506.0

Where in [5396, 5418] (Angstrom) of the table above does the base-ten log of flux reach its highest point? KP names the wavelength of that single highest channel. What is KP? 5416.0 Angstrom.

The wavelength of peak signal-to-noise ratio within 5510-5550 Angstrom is 5545.0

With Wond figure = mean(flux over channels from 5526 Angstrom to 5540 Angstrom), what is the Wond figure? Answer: 4.82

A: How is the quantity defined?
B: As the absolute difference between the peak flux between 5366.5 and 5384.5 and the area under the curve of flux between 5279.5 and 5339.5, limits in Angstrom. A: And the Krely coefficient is 284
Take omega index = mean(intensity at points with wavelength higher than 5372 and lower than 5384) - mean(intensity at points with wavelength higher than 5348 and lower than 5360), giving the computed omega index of -0.1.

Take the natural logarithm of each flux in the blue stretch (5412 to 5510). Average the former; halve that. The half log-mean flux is 0.777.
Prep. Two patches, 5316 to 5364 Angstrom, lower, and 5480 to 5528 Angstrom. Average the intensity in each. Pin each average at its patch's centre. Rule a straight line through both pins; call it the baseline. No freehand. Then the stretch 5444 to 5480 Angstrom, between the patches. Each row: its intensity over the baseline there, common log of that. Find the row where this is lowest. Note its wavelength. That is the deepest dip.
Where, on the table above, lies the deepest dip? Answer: 5476.0 Angstrom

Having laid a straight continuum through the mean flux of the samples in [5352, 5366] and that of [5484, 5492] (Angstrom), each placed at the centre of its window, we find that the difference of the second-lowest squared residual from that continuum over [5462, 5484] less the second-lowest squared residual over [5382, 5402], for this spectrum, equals 0.001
